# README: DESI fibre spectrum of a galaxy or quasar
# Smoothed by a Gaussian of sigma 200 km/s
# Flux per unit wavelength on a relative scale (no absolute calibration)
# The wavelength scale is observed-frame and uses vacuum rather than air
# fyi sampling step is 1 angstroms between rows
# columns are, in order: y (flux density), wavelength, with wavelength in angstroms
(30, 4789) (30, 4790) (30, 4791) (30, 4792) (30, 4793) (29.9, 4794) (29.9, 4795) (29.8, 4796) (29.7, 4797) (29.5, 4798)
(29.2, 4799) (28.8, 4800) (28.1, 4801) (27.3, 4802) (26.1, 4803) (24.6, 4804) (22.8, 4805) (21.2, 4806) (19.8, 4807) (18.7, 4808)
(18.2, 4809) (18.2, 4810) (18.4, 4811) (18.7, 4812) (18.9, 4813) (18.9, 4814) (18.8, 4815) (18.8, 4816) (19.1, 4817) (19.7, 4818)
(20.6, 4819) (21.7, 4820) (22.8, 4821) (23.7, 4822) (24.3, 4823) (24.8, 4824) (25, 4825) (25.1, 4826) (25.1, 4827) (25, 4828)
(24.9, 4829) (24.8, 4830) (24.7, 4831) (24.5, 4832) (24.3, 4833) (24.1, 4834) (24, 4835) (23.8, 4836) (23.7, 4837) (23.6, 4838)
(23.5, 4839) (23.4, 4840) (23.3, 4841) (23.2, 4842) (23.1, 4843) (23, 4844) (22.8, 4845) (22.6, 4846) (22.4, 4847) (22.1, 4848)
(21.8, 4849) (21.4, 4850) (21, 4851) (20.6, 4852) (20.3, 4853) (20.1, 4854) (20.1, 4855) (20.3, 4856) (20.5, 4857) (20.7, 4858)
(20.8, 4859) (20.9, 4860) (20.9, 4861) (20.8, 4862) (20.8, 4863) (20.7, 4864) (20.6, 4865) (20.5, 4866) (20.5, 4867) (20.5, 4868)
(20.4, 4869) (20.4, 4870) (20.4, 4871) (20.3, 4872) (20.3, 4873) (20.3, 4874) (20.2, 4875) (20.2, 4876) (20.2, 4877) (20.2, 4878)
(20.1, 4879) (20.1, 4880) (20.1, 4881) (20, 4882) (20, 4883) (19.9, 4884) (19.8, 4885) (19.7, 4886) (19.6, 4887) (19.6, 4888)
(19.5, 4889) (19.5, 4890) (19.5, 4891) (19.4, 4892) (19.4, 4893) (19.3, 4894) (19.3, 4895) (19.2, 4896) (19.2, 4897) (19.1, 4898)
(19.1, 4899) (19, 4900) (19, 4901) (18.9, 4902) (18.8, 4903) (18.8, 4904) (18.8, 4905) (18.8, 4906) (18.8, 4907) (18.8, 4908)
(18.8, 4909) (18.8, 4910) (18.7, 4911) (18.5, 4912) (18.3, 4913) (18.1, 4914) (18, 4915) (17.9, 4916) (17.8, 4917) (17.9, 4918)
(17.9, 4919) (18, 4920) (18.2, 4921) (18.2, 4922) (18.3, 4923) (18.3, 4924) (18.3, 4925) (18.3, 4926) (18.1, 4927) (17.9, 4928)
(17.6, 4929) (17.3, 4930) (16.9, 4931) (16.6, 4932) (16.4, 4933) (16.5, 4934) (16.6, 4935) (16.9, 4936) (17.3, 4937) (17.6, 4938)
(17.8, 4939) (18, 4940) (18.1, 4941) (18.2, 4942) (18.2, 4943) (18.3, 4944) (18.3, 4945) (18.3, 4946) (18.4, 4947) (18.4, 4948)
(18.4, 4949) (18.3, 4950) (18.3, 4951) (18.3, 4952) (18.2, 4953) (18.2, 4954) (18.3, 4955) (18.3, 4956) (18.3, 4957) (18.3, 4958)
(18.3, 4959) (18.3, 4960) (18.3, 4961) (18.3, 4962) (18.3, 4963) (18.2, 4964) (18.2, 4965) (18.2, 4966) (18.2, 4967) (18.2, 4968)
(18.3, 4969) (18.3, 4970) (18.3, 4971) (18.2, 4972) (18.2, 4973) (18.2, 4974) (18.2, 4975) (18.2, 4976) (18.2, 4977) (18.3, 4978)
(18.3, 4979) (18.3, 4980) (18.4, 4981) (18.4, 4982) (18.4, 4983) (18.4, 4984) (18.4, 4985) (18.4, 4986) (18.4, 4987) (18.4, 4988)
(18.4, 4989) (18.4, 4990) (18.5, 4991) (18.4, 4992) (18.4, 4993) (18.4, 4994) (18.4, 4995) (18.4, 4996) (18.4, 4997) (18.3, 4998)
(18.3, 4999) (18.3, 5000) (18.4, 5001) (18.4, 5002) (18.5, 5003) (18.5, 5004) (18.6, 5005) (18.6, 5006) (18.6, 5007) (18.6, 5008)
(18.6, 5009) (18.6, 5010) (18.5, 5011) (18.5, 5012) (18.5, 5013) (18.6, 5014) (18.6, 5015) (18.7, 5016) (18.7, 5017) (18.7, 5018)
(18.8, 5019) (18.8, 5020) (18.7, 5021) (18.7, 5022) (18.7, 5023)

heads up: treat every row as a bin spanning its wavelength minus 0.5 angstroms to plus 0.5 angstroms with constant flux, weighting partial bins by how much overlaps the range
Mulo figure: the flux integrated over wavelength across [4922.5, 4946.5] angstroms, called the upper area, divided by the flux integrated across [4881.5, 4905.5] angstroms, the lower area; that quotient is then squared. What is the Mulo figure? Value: 0.83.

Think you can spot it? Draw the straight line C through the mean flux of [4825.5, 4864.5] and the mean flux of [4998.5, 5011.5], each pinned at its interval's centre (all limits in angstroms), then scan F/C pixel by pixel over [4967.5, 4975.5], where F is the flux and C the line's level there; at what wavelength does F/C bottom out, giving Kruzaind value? 4968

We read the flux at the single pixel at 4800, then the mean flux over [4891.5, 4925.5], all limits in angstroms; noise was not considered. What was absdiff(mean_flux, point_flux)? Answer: 10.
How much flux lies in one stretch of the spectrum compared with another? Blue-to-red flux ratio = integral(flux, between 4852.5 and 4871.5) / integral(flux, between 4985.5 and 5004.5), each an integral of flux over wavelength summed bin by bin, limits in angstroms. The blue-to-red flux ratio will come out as 1.12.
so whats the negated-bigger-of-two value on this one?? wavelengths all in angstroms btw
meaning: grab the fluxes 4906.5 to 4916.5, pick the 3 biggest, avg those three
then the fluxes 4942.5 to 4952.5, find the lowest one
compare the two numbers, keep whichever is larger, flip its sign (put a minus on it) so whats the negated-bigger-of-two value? -18.8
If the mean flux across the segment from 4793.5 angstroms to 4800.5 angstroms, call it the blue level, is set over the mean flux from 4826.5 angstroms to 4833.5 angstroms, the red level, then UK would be 1.19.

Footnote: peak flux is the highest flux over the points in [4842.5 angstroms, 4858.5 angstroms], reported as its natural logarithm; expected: 3.14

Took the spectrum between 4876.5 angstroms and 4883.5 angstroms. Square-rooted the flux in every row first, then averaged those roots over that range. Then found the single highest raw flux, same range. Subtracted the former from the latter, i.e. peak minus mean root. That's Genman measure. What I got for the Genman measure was 15.7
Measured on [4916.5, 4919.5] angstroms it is 13.7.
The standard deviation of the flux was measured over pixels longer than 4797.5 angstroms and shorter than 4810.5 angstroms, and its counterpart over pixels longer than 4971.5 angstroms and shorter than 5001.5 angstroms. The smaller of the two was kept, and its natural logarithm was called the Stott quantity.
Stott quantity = -2.5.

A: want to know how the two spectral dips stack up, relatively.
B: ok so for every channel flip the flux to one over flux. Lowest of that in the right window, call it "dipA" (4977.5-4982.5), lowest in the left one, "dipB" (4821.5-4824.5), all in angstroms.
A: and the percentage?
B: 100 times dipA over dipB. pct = 135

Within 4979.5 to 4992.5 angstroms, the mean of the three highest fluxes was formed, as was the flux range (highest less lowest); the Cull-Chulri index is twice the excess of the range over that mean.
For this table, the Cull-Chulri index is -36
